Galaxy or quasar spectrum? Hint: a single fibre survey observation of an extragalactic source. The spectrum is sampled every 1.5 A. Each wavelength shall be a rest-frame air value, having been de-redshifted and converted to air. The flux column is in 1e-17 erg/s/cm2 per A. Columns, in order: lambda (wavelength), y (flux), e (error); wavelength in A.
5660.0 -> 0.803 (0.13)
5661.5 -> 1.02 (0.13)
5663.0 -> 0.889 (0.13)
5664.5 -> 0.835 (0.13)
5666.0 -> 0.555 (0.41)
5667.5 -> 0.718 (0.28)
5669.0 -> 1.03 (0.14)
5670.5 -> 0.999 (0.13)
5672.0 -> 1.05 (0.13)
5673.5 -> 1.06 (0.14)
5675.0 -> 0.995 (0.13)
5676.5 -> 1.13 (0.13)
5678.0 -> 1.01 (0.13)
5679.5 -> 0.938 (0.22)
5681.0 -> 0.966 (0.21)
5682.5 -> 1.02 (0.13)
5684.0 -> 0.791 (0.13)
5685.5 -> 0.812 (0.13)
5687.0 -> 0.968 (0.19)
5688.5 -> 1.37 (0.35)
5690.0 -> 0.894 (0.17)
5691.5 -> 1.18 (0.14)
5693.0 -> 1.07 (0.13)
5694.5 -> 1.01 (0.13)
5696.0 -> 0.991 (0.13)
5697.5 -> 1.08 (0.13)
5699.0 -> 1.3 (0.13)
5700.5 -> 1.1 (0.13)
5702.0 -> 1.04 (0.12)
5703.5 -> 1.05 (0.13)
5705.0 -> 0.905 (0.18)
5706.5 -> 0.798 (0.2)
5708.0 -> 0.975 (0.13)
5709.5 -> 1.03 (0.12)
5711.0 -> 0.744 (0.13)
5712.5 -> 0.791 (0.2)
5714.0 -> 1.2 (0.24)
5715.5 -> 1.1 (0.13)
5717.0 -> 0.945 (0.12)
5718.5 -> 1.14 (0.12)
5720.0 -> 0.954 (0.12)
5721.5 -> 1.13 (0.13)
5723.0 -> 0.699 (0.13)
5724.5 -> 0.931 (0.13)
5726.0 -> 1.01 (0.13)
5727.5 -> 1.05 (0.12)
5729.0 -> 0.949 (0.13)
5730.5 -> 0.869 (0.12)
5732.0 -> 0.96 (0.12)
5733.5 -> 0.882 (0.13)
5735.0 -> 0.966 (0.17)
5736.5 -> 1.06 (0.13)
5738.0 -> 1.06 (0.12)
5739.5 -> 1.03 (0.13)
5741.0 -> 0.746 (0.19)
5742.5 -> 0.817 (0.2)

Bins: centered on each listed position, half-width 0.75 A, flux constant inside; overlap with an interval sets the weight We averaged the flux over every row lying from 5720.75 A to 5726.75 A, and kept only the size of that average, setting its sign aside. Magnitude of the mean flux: 0.94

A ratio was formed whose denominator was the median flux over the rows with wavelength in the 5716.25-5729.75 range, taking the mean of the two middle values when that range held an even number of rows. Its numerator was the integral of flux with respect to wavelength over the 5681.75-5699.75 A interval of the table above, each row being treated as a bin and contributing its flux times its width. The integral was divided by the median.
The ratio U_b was 20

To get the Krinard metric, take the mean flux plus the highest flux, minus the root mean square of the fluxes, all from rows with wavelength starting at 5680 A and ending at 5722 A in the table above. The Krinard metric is 1.36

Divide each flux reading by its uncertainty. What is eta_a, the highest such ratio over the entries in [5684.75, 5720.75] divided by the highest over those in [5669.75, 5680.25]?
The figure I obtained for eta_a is 1.2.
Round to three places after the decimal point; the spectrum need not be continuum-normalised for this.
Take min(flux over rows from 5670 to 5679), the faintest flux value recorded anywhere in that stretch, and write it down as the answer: 0.995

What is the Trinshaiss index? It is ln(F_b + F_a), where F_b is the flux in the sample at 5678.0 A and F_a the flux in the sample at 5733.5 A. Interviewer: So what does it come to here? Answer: 0.638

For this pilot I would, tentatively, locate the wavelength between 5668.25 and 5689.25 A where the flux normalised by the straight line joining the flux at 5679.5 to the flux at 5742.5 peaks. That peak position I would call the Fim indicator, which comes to 5688.5 A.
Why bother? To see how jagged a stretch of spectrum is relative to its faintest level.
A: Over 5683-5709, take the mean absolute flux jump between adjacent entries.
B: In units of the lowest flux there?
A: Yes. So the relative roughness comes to 0.20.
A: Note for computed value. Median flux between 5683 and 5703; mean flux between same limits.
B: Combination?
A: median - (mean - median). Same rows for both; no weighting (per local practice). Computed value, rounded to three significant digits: 1.03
